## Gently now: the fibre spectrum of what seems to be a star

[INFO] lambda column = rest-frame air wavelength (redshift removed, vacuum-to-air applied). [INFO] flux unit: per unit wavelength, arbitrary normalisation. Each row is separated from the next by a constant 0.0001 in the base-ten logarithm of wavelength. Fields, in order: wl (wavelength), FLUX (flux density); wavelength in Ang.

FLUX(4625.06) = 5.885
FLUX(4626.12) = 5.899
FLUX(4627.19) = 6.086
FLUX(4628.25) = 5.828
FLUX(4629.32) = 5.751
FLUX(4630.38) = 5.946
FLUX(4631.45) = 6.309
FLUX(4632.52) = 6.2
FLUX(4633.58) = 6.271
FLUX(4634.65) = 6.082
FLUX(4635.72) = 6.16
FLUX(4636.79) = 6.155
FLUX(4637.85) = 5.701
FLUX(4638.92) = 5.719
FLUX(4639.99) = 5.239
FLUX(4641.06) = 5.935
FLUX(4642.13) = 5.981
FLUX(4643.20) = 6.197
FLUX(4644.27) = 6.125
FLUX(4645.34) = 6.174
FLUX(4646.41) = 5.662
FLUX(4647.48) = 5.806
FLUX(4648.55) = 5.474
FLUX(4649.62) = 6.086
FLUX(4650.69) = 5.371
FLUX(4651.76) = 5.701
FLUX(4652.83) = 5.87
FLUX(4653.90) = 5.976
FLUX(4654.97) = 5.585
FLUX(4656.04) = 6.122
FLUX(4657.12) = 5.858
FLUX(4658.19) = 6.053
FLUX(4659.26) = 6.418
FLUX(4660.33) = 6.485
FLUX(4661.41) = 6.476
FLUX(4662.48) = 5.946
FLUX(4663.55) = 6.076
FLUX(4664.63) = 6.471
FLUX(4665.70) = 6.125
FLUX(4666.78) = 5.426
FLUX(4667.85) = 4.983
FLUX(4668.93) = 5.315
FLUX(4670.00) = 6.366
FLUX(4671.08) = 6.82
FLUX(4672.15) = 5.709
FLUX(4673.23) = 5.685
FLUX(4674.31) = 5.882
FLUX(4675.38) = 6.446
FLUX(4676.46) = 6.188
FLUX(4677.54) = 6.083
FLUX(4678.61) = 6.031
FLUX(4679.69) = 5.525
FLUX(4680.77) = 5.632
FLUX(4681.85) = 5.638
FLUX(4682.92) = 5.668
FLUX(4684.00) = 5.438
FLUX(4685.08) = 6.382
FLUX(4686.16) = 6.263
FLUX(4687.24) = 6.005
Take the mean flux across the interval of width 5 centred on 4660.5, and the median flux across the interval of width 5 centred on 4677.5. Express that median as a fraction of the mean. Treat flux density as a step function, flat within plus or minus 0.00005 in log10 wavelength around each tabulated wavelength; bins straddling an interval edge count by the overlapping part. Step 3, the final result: 0.97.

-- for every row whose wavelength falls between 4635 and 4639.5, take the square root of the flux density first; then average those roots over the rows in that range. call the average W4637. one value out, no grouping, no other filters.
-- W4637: 2.435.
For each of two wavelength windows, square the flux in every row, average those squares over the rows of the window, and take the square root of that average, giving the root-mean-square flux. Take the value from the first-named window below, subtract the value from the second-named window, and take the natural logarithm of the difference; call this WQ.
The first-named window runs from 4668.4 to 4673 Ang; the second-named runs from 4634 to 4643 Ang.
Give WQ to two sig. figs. -1.6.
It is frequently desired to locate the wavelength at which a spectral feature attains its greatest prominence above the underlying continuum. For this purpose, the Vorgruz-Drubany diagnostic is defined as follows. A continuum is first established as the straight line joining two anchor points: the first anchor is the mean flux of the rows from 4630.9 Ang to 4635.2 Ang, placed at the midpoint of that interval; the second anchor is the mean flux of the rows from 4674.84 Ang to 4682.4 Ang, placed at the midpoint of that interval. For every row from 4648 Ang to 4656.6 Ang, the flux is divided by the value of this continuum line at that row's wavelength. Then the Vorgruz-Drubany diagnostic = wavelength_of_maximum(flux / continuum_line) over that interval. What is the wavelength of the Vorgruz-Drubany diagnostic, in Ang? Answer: 4656.04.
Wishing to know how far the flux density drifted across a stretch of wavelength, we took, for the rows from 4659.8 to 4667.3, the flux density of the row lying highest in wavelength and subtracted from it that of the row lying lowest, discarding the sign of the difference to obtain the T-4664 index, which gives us 1.1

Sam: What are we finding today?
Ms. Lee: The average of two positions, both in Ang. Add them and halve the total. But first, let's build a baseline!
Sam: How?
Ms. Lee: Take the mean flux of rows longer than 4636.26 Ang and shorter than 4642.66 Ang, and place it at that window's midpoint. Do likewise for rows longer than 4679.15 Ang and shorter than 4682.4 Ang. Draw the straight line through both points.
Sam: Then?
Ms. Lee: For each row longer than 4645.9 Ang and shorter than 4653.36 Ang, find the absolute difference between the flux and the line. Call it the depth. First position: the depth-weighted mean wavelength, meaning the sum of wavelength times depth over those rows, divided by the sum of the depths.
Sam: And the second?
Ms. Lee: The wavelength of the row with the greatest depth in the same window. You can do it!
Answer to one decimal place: 4650.2 Ang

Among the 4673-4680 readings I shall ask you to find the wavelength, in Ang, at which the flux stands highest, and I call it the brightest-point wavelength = 4675.38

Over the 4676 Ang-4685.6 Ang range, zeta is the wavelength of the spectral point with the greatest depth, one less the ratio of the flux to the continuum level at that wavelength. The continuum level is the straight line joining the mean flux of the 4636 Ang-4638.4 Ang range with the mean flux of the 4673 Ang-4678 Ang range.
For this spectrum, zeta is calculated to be 4684.00 Ang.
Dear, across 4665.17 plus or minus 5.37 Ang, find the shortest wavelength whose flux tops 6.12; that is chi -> 4660.33 Ang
